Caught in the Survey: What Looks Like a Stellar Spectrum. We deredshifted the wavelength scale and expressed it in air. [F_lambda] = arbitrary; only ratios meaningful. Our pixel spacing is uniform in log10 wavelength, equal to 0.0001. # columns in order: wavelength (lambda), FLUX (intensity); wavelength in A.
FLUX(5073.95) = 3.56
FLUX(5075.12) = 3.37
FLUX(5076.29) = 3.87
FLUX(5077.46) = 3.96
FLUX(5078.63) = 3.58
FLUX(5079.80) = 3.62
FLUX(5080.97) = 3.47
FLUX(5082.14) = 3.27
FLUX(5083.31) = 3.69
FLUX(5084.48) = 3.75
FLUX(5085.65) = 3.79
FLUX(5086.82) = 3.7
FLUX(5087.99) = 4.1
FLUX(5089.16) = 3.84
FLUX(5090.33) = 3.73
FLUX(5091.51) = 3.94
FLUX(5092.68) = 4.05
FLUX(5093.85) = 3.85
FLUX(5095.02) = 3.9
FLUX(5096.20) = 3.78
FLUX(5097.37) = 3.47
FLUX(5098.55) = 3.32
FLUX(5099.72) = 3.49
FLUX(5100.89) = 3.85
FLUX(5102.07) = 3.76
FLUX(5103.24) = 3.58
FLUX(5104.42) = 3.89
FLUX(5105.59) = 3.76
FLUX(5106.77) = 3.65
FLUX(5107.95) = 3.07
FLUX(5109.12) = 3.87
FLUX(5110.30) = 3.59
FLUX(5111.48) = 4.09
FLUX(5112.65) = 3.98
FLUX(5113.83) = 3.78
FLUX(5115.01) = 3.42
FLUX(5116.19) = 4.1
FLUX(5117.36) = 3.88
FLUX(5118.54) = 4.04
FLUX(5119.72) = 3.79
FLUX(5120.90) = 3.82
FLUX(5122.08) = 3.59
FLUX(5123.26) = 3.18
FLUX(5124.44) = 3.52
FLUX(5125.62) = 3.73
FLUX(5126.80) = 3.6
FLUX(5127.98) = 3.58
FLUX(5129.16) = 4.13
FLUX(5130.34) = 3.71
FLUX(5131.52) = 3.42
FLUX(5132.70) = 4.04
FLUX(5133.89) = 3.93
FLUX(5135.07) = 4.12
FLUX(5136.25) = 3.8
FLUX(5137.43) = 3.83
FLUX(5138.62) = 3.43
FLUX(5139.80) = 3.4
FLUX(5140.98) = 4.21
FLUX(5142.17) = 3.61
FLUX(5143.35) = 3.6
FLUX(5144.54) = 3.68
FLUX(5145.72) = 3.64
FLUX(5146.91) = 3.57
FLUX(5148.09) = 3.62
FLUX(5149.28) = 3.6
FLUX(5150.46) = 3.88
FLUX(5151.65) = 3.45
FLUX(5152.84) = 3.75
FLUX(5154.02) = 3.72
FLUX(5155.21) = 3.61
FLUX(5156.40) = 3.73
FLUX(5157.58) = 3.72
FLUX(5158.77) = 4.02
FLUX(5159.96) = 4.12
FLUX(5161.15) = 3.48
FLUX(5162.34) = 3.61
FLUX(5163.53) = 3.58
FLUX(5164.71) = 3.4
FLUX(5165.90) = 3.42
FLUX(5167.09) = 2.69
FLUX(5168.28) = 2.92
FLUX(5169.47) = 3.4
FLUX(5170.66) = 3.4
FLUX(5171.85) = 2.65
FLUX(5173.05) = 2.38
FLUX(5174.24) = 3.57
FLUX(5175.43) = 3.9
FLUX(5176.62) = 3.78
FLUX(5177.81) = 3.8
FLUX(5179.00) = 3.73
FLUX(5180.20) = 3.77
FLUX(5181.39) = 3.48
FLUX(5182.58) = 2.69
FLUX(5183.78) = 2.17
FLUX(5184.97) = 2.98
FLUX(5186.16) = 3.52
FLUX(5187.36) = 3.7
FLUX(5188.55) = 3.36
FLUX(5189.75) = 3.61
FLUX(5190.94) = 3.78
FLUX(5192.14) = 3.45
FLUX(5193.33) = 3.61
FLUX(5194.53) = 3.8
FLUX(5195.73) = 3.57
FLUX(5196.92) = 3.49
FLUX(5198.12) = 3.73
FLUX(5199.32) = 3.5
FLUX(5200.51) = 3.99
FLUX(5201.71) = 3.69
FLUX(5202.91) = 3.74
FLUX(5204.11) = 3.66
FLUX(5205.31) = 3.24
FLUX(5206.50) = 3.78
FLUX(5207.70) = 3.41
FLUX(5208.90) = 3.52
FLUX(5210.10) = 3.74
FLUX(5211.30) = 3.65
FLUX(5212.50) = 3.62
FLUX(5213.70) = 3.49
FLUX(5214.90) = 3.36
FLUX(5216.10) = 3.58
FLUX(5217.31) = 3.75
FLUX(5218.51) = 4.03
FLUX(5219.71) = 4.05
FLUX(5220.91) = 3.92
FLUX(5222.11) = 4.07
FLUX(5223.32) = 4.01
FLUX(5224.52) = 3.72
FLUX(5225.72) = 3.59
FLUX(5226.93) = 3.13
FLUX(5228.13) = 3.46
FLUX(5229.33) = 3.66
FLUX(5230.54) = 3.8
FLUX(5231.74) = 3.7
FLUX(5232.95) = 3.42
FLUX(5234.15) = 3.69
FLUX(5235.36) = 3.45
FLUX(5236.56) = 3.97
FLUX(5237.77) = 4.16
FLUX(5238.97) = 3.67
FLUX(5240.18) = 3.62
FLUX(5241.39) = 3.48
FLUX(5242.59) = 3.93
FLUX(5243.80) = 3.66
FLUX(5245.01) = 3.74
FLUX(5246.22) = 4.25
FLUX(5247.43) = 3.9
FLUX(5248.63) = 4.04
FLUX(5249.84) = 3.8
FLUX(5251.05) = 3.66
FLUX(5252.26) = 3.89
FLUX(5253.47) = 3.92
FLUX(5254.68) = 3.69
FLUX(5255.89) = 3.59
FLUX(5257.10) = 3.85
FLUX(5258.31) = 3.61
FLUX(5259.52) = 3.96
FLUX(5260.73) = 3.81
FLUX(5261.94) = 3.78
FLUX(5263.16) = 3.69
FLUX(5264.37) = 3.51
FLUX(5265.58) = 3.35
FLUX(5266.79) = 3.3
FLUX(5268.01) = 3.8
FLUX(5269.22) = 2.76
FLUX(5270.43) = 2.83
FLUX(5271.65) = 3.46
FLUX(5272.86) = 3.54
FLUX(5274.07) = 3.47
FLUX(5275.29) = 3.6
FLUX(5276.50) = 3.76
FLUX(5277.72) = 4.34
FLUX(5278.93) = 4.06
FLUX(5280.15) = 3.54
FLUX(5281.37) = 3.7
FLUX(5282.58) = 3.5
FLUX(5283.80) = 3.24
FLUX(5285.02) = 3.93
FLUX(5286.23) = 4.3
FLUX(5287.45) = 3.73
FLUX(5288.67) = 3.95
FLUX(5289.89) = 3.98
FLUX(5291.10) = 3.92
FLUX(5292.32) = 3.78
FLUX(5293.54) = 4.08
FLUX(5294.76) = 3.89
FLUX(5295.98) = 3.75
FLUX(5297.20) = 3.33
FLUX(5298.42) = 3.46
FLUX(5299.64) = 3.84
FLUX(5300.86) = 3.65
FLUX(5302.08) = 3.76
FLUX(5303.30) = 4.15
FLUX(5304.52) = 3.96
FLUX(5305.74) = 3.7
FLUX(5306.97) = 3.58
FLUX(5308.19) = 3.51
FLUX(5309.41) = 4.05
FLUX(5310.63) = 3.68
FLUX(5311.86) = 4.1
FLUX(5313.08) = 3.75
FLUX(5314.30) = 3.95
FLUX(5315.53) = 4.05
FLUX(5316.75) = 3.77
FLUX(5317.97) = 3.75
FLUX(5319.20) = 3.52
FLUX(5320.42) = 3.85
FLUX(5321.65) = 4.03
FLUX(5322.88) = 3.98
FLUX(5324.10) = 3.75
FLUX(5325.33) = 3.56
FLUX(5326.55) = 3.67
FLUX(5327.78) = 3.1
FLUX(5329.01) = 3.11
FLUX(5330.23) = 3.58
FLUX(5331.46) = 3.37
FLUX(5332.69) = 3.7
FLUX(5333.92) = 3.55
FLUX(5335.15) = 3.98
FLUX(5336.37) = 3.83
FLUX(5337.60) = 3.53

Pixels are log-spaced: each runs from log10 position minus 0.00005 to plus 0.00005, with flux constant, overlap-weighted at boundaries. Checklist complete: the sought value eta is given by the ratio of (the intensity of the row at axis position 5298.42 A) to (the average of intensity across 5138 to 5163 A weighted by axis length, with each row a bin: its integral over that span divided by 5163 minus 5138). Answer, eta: 0.94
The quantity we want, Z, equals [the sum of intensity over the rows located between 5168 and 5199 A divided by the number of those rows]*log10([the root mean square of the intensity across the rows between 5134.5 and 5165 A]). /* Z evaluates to 1.93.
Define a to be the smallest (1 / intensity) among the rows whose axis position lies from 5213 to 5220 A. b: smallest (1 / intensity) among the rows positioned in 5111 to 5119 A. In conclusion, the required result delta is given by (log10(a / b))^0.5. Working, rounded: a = 0.247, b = 0.244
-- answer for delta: 0.07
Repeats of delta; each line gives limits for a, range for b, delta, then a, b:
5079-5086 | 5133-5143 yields 0.21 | 0.264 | 0.238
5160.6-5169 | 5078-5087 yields 0.15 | 0.277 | 0.264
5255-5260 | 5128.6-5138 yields 0.14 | 0.253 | 0.242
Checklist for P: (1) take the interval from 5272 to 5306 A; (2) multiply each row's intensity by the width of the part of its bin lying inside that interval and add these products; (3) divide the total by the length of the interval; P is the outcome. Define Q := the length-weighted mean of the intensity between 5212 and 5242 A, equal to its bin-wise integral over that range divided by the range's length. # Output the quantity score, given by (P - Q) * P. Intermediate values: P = 3.78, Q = 3.697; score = 0.3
